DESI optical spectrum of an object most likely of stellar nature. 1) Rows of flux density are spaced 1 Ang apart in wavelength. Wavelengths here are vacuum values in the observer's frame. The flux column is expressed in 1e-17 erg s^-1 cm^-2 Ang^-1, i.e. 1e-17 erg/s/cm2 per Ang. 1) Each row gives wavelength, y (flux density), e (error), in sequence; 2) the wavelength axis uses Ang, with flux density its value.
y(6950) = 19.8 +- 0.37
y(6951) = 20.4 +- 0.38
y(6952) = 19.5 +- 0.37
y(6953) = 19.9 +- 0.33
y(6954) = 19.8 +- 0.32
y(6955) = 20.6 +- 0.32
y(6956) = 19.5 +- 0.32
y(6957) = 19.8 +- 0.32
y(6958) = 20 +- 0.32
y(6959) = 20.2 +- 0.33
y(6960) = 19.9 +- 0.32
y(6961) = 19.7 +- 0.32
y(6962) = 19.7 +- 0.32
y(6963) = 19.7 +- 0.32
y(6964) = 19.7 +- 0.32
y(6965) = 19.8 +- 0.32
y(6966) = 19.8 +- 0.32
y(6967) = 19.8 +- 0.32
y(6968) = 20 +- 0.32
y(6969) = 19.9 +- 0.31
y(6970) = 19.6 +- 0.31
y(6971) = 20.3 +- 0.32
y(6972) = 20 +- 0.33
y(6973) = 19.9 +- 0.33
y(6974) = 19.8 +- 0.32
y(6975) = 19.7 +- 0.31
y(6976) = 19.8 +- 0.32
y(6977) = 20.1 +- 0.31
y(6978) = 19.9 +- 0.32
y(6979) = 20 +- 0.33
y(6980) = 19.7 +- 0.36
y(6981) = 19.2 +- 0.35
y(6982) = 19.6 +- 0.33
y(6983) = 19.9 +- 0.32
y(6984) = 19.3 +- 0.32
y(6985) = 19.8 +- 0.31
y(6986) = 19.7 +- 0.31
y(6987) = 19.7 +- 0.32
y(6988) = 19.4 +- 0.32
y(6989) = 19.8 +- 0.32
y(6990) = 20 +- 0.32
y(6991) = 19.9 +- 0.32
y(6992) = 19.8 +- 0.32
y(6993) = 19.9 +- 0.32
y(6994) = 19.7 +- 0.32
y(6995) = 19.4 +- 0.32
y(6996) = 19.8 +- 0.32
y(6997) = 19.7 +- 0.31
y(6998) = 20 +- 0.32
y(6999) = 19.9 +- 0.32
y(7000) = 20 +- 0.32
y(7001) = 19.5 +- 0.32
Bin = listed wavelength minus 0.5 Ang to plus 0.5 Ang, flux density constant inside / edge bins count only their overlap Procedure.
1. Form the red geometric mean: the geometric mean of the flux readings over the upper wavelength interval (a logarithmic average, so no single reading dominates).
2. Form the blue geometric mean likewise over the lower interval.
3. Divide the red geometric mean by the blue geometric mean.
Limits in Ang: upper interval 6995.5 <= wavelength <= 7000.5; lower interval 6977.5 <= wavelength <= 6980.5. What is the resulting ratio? 1.00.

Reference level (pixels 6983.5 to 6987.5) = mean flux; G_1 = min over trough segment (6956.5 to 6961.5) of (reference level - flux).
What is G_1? -0.6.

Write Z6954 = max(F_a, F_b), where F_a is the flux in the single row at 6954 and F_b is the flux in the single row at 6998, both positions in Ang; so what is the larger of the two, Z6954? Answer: 20.0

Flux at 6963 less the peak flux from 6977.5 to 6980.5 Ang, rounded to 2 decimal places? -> -0.30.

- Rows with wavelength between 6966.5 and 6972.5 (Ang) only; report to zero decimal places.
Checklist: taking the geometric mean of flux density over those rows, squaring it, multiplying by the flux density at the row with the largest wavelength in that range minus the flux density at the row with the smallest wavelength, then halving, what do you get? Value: 40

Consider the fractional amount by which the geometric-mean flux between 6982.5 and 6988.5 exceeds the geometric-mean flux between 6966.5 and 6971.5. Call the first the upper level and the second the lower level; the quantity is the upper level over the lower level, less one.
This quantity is -0.014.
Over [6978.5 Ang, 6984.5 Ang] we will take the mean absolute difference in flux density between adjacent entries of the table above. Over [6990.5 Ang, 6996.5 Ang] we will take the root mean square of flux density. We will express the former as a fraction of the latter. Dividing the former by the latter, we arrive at 0.021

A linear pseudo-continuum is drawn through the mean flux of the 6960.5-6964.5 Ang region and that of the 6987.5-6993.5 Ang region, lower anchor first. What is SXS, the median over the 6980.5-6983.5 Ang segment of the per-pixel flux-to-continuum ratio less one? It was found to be -0.009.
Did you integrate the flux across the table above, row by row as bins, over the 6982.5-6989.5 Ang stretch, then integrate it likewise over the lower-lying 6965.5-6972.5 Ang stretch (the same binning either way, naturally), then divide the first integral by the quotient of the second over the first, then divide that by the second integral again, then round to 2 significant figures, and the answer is 0.97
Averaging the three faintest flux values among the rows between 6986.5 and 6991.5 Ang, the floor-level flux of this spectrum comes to 19.63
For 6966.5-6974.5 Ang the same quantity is 19.73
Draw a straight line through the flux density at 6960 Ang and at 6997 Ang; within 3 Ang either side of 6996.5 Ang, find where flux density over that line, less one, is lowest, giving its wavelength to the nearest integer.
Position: 6995 Ang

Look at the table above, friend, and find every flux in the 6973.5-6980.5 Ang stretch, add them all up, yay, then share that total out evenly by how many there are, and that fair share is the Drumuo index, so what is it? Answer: 19.9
